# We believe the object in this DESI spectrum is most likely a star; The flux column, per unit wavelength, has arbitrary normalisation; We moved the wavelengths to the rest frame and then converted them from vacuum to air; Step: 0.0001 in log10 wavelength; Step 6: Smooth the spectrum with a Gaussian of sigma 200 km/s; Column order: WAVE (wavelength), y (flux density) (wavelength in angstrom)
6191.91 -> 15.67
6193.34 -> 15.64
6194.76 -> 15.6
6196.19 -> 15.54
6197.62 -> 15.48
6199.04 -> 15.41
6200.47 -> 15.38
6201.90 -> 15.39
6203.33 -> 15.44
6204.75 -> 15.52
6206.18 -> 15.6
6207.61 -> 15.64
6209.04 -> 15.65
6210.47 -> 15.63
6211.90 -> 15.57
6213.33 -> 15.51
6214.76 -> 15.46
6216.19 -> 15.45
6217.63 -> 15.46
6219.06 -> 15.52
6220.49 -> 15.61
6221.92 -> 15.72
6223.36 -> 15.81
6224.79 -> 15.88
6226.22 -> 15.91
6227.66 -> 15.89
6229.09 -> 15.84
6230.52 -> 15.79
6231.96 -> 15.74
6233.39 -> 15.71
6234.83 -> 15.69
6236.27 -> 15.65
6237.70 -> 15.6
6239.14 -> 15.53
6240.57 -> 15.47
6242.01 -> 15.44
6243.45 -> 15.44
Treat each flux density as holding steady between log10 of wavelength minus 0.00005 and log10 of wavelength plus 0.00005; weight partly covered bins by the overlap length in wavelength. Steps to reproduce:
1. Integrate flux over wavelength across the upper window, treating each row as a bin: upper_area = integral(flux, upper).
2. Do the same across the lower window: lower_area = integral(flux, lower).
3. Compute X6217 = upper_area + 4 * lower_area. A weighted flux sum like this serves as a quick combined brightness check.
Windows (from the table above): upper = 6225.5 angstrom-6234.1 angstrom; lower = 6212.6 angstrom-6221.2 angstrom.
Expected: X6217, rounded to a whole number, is 669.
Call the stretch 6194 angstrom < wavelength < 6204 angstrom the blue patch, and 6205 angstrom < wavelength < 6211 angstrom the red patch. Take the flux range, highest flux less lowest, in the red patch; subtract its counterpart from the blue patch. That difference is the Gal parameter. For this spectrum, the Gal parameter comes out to -0.17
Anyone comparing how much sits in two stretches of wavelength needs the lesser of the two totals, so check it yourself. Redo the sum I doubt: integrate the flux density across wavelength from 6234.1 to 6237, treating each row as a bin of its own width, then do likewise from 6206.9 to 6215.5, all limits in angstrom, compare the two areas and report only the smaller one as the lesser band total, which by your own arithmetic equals 45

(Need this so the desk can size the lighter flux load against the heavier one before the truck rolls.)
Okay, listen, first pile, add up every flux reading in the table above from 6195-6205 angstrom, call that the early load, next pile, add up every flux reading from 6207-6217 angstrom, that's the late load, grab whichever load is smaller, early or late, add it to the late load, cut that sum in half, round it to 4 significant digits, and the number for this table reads 108.5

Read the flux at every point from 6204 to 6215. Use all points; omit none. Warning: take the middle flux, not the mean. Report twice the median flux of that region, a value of 31.17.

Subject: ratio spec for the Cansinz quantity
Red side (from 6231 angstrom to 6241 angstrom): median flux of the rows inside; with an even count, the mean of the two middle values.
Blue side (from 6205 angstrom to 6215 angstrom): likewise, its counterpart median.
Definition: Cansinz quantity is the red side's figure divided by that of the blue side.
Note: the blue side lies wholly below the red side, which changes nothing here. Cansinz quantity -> 1.00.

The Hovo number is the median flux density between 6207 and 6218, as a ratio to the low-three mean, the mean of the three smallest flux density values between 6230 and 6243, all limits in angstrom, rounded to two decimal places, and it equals 1.00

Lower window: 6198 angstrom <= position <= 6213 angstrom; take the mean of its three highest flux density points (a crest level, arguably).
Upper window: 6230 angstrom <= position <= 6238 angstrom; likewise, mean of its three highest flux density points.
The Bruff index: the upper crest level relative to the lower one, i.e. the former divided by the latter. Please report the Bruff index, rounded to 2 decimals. 1.01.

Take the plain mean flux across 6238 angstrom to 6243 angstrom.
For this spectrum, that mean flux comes 15.5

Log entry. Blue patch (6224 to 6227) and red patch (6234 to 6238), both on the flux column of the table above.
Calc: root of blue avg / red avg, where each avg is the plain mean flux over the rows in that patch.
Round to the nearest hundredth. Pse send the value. 1.01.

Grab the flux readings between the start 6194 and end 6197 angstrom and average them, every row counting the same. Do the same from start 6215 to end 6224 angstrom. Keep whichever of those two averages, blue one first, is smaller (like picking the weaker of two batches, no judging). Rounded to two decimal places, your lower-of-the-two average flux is 15.57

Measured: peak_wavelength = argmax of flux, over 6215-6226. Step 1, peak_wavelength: 6224.79 angstrom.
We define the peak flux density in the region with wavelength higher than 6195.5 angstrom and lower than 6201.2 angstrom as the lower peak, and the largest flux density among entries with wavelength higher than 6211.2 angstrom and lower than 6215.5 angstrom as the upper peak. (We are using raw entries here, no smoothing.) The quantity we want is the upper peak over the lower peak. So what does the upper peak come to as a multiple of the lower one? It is 1.00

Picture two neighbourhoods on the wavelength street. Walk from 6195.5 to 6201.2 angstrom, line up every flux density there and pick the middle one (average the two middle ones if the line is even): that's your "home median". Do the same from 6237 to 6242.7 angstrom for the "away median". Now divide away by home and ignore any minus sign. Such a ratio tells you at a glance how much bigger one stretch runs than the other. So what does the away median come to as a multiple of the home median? 1.00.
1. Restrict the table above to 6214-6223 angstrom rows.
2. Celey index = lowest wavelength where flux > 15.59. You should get 6220.49 angstrom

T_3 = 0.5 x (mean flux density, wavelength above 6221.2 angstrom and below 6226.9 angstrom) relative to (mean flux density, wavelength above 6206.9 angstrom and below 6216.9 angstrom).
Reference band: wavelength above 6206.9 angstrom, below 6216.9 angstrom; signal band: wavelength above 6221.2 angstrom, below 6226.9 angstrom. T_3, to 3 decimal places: 0.509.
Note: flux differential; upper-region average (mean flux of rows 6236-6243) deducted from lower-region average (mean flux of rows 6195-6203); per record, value -0.10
